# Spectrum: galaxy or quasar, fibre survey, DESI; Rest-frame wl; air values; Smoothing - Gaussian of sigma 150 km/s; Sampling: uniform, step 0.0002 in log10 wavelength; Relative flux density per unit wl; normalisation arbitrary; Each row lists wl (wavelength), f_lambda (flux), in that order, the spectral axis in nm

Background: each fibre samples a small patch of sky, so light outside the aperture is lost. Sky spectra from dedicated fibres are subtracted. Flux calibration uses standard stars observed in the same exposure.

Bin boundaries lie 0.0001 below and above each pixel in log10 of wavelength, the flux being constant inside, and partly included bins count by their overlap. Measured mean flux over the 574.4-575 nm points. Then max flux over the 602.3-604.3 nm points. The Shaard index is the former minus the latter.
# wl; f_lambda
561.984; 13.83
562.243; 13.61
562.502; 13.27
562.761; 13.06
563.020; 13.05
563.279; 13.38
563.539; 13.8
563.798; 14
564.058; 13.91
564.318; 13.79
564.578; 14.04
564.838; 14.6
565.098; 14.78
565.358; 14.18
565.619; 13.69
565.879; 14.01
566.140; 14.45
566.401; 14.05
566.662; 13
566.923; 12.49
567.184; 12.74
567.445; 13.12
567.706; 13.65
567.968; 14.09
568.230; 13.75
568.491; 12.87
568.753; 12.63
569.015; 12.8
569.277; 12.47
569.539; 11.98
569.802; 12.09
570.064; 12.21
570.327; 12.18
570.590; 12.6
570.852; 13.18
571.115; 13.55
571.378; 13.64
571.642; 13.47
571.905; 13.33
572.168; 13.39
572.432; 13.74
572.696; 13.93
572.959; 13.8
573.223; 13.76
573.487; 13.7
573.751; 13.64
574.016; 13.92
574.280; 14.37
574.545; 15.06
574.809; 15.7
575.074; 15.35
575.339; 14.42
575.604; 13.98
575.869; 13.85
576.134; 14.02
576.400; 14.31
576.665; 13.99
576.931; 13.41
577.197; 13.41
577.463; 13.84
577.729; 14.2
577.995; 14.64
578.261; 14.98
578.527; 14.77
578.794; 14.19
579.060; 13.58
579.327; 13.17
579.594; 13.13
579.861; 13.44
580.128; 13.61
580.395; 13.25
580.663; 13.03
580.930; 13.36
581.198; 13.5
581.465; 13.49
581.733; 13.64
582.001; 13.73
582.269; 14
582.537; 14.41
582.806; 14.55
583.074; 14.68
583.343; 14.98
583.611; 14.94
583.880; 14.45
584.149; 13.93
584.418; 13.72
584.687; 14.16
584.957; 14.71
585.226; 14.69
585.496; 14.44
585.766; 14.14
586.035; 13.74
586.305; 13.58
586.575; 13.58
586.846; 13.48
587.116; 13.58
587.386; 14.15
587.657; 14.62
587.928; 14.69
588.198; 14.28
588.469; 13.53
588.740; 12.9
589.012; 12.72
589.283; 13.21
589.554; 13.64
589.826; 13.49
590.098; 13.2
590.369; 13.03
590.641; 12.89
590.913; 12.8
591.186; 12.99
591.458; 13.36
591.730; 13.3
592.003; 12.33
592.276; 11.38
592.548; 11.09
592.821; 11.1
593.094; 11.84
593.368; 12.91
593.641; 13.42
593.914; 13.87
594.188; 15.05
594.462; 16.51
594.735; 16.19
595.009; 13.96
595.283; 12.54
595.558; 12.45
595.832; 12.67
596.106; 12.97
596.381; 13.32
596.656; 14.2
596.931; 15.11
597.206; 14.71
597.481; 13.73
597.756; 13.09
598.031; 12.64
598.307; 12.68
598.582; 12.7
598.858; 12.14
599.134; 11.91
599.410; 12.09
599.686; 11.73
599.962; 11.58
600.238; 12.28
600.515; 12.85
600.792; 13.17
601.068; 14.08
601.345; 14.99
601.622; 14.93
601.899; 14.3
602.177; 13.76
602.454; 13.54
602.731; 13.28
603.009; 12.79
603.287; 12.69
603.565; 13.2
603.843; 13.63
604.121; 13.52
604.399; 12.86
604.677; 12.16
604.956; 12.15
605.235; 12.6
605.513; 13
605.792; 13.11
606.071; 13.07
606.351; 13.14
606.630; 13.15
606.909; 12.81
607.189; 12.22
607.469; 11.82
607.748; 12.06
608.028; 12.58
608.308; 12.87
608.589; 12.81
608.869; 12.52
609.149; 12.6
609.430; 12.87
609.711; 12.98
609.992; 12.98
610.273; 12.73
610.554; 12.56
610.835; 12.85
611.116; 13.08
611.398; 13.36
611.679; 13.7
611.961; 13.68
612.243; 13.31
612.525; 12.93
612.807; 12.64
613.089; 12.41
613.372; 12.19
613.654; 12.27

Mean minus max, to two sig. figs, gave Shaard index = 1.7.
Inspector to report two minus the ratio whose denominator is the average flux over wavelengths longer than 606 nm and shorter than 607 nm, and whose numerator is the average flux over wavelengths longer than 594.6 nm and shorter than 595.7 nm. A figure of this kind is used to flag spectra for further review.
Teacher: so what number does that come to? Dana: 0.94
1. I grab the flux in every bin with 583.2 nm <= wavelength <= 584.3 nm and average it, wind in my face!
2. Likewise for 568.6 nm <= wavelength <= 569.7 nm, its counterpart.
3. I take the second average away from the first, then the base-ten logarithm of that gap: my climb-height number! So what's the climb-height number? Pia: 0.32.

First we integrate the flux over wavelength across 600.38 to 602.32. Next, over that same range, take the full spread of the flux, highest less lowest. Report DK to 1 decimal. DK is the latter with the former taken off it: -25.0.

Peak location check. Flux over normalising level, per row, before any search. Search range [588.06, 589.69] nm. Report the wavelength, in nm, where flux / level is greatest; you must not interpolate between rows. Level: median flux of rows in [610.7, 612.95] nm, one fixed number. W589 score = 588.198 nm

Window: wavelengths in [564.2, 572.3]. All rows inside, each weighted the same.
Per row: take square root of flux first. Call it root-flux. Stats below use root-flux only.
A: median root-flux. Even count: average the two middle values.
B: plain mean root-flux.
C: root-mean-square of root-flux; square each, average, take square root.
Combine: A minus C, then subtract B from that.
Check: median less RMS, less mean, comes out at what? -3.64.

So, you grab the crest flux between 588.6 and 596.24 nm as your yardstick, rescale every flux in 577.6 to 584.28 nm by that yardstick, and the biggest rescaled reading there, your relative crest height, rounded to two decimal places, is 0.91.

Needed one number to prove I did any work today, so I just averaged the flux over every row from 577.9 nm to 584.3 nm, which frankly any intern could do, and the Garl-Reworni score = 14.0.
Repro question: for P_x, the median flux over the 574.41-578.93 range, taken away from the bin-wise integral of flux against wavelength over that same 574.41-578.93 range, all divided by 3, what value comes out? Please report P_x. 16.9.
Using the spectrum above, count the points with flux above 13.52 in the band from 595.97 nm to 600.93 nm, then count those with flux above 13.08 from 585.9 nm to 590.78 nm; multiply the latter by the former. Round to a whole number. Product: 56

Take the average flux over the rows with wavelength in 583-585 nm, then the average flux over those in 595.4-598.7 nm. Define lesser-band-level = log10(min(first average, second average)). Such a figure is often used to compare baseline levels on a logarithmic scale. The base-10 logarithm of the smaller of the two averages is 1.13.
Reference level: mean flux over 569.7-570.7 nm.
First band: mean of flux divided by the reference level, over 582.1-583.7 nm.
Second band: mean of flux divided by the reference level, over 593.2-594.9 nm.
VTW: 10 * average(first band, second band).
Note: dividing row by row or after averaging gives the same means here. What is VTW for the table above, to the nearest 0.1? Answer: 11.9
